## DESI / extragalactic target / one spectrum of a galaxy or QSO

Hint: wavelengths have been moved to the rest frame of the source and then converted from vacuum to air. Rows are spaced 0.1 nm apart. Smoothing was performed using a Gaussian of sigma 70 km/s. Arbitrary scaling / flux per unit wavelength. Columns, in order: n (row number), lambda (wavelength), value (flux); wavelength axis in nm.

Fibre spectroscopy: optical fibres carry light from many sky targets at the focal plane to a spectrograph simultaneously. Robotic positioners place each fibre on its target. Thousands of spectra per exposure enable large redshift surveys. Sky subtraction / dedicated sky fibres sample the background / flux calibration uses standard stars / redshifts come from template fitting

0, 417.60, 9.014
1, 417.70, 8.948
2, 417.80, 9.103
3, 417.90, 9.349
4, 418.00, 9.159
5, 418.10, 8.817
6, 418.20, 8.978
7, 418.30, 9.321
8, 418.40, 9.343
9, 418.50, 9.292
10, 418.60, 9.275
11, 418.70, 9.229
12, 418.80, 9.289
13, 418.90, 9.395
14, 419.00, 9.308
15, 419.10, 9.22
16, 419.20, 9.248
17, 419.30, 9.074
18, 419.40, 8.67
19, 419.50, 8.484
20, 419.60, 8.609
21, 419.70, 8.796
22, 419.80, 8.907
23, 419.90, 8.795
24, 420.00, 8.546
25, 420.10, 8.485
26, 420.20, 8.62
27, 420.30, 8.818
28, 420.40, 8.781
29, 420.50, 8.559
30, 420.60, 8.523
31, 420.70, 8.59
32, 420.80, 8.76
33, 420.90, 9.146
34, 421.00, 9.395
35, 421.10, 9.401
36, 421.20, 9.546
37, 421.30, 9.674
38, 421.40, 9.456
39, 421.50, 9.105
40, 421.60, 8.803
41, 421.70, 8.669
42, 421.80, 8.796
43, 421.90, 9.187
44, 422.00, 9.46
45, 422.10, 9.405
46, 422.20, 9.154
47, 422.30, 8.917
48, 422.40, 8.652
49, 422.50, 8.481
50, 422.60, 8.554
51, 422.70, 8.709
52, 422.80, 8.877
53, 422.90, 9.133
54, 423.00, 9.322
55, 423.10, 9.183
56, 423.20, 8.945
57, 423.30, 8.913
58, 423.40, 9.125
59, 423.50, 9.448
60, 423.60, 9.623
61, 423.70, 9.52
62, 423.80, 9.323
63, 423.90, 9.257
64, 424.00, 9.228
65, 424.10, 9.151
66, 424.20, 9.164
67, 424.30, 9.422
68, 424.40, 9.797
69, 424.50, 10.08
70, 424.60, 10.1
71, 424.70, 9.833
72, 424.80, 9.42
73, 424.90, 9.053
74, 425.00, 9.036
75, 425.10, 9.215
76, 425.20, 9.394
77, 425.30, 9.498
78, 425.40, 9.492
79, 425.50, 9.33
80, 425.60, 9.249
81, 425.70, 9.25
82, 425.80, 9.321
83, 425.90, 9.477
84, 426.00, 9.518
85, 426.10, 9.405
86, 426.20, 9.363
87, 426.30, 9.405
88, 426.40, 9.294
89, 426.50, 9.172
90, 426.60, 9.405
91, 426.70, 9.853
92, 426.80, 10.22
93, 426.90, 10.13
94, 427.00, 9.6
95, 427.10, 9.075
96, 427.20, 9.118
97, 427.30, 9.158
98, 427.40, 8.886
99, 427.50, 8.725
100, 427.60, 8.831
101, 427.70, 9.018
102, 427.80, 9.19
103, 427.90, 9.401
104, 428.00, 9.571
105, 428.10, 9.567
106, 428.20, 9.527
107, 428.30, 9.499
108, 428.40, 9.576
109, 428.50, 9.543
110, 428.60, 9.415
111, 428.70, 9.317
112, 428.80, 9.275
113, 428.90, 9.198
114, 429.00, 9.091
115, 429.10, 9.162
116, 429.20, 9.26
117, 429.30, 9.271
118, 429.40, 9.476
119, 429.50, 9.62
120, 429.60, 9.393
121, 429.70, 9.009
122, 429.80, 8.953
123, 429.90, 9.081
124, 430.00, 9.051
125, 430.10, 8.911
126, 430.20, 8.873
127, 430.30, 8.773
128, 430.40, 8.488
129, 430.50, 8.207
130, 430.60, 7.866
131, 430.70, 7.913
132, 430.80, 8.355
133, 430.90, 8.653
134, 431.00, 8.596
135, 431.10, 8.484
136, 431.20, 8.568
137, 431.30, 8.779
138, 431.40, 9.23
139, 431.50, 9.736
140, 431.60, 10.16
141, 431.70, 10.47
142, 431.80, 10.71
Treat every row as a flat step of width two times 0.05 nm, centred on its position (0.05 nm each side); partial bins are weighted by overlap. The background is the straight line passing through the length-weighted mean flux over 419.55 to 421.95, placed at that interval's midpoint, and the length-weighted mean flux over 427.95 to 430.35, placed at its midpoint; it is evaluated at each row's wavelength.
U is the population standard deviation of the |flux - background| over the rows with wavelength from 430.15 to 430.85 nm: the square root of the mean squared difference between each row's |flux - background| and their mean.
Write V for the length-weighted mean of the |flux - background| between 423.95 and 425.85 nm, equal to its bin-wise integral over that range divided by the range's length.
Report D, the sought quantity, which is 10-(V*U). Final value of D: 9.87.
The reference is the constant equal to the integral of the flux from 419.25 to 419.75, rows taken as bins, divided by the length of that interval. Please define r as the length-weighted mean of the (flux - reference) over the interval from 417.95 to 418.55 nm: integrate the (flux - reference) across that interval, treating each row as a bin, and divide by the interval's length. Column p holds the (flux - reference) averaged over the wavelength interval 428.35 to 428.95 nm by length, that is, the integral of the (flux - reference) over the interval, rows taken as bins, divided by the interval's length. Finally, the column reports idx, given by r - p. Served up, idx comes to -0.24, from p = 0.66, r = 0.4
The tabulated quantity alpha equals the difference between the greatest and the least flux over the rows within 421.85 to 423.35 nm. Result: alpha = 0.98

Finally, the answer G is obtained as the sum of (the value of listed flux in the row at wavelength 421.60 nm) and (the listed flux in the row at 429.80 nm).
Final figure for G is 17.8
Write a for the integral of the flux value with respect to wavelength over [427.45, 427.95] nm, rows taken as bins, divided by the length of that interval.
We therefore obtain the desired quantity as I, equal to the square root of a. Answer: 3.01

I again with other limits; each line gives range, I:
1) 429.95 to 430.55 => 2.95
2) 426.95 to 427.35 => 3.04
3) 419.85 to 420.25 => 2.93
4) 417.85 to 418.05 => 3.04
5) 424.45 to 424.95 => 3.11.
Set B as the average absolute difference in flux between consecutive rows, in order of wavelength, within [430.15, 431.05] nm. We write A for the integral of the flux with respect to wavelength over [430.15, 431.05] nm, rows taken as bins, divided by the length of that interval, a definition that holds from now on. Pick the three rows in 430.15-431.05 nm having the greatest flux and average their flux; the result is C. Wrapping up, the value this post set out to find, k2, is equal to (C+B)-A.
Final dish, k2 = 0.58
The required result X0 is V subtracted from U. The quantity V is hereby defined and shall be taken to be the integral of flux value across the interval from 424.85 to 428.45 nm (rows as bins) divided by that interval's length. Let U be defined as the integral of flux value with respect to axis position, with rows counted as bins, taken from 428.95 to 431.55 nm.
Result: 14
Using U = 23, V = 9.36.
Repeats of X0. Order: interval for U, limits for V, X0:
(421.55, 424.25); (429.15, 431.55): 16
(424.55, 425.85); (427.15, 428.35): 3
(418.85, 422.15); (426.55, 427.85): 20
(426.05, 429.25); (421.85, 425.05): 21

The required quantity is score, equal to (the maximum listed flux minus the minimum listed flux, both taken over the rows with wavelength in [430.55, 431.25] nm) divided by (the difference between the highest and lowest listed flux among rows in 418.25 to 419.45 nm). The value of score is 1.1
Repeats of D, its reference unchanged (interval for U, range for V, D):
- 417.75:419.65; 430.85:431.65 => 9.91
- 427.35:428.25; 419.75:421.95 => 9.96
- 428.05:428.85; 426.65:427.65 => 9.95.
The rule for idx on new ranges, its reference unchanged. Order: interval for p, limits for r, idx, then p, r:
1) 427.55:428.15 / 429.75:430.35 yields -0.32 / 0.54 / 0.2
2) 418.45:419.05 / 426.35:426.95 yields 0.38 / 0.57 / 1.0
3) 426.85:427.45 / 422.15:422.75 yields -0.58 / 0.60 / 0.0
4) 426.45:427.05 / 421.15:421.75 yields -0.52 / 1.00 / 0.5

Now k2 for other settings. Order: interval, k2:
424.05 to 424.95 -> 0.70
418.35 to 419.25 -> 0.12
